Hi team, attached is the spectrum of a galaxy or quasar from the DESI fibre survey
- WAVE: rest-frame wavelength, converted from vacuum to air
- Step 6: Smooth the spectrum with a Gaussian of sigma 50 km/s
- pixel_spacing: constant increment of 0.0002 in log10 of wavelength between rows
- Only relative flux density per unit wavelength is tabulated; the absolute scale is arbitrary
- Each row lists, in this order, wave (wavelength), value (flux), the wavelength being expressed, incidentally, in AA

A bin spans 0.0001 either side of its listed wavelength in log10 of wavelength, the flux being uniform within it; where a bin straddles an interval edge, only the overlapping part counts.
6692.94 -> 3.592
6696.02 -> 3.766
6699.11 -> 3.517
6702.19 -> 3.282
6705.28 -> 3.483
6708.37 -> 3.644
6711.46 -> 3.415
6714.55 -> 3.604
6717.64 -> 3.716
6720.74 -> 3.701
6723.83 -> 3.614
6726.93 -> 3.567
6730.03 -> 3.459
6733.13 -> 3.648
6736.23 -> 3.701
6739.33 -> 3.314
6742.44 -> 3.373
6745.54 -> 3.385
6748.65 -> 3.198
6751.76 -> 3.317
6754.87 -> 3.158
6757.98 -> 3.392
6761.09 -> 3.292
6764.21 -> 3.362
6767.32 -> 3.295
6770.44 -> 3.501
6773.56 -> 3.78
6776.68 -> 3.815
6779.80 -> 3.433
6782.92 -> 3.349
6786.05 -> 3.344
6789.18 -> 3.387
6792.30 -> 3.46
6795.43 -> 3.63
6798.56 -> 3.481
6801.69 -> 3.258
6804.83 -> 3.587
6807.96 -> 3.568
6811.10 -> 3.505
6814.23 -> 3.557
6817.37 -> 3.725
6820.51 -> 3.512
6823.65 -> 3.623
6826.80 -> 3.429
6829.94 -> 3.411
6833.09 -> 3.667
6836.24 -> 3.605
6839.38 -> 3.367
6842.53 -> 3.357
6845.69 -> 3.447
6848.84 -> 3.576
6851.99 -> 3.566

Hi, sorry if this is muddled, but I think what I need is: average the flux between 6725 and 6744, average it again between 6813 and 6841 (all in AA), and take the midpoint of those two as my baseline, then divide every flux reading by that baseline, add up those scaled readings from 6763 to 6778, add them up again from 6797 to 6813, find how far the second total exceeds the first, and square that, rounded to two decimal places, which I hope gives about 0.01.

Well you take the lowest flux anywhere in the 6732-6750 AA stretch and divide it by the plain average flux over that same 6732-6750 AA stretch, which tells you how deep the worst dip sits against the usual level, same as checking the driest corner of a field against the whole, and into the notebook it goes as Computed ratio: 0.931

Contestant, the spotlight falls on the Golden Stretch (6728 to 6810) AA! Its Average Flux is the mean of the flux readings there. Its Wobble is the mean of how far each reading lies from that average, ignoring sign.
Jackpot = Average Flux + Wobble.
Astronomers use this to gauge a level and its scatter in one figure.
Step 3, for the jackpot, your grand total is 3.58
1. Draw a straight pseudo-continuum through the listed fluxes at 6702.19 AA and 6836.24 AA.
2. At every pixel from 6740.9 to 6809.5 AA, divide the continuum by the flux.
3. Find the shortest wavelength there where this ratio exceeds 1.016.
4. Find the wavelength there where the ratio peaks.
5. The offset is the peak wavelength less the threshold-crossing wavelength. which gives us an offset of 53.0 AA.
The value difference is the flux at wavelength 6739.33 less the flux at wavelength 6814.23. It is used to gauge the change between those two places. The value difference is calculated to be -0.24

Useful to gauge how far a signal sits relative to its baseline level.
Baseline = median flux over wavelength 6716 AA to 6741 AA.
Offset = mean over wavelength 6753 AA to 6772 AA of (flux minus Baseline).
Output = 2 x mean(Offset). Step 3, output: -0.60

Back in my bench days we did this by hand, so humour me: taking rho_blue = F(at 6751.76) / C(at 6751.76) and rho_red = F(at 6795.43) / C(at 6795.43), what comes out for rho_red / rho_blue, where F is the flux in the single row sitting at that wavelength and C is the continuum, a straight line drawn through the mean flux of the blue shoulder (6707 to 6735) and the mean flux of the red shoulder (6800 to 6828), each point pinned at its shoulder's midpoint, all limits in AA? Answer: 1.10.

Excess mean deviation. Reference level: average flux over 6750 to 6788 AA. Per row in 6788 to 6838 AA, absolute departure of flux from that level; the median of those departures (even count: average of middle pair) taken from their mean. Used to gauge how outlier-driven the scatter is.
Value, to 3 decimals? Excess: -0.012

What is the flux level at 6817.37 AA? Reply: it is 3.725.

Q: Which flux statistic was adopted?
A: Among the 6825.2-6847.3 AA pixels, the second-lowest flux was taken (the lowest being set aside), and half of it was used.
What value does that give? 1.68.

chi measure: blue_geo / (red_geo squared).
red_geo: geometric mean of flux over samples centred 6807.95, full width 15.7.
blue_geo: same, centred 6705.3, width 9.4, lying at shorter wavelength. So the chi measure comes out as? 0.284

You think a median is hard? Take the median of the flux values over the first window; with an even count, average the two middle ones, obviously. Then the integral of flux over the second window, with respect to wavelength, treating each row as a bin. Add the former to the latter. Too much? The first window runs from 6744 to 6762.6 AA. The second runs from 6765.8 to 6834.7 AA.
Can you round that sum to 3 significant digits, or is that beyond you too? 245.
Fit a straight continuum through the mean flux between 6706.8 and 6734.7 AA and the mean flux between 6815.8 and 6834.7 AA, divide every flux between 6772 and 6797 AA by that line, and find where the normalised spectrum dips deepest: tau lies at 6786.05 AA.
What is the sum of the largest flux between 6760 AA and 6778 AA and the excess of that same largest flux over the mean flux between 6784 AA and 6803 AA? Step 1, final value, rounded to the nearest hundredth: 4.20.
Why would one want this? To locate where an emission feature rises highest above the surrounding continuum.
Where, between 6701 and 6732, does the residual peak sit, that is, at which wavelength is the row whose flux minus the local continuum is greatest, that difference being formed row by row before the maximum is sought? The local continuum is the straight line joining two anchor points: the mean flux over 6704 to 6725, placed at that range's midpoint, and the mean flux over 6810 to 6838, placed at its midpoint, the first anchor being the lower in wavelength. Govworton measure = 6717.64 AA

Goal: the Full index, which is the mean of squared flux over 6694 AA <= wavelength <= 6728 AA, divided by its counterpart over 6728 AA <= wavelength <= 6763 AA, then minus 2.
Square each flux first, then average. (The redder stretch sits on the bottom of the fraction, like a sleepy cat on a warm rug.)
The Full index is -0.89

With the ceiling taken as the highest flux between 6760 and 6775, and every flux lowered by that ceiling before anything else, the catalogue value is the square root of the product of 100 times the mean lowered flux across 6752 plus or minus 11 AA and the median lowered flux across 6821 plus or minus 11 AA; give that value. 3.58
